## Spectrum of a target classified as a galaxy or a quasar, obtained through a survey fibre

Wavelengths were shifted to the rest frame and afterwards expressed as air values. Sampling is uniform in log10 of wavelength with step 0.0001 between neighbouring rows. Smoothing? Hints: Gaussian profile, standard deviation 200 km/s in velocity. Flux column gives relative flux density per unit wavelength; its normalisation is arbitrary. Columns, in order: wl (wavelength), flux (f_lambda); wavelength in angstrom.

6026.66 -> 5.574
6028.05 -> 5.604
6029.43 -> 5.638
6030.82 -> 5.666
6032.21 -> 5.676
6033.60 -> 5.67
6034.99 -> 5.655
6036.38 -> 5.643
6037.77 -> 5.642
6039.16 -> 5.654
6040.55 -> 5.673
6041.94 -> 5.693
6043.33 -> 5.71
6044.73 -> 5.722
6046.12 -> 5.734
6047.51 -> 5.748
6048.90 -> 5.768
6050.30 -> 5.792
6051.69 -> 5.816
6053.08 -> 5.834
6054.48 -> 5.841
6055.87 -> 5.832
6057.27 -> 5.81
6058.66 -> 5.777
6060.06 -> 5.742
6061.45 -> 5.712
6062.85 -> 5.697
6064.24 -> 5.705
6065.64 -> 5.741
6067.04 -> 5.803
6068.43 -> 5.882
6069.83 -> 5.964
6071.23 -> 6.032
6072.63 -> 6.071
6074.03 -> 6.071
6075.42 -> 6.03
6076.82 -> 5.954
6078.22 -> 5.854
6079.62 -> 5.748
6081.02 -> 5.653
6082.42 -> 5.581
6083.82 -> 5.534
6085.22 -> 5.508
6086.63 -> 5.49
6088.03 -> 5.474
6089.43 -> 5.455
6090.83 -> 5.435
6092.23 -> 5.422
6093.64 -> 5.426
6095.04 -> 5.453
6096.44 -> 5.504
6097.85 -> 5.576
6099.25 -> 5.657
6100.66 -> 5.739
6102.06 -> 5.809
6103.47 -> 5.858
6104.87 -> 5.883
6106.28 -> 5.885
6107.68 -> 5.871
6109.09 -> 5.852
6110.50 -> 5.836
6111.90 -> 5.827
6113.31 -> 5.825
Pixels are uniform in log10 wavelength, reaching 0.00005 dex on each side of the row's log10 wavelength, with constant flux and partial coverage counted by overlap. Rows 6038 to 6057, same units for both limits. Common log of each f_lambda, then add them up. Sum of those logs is 10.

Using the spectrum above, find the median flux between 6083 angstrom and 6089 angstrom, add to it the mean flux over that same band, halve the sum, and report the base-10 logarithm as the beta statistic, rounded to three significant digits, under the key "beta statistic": 0.740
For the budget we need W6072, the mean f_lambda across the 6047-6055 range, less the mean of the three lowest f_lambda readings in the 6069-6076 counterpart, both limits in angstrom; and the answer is -0.21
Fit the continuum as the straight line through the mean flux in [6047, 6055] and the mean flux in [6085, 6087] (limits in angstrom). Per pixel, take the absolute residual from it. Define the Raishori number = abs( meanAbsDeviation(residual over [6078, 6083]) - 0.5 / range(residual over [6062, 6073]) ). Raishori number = 1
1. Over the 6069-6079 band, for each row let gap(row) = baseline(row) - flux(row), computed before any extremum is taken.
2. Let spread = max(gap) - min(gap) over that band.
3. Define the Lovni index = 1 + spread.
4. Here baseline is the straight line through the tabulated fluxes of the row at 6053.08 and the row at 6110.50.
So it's 1.22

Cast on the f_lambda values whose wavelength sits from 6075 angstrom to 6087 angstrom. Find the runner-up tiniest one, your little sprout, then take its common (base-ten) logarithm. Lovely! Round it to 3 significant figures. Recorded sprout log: 0.741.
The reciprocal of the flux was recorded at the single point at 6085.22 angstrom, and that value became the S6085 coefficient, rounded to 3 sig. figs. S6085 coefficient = 0.182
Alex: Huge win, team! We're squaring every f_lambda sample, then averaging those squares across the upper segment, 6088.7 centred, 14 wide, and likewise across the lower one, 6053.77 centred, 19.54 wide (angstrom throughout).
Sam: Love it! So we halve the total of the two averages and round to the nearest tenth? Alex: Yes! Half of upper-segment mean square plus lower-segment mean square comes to 31.7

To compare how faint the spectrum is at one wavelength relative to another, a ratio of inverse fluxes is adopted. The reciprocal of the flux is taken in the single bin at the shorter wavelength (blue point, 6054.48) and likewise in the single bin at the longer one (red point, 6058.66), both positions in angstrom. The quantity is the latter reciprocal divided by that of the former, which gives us 1.01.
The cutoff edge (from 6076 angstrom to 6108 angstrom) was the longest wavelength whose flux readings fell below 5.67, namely 6099.25 angstrom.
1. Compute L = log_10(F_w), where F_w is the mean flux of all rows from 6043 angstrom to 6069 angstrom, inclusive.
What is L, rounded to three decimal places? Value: 0.761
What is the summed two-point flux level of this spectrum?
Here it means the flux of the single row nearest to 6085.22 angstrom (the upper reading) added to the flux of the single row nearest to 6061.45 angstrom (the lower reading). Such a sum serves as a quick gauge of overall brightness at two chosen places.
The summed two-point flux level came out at 11.2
